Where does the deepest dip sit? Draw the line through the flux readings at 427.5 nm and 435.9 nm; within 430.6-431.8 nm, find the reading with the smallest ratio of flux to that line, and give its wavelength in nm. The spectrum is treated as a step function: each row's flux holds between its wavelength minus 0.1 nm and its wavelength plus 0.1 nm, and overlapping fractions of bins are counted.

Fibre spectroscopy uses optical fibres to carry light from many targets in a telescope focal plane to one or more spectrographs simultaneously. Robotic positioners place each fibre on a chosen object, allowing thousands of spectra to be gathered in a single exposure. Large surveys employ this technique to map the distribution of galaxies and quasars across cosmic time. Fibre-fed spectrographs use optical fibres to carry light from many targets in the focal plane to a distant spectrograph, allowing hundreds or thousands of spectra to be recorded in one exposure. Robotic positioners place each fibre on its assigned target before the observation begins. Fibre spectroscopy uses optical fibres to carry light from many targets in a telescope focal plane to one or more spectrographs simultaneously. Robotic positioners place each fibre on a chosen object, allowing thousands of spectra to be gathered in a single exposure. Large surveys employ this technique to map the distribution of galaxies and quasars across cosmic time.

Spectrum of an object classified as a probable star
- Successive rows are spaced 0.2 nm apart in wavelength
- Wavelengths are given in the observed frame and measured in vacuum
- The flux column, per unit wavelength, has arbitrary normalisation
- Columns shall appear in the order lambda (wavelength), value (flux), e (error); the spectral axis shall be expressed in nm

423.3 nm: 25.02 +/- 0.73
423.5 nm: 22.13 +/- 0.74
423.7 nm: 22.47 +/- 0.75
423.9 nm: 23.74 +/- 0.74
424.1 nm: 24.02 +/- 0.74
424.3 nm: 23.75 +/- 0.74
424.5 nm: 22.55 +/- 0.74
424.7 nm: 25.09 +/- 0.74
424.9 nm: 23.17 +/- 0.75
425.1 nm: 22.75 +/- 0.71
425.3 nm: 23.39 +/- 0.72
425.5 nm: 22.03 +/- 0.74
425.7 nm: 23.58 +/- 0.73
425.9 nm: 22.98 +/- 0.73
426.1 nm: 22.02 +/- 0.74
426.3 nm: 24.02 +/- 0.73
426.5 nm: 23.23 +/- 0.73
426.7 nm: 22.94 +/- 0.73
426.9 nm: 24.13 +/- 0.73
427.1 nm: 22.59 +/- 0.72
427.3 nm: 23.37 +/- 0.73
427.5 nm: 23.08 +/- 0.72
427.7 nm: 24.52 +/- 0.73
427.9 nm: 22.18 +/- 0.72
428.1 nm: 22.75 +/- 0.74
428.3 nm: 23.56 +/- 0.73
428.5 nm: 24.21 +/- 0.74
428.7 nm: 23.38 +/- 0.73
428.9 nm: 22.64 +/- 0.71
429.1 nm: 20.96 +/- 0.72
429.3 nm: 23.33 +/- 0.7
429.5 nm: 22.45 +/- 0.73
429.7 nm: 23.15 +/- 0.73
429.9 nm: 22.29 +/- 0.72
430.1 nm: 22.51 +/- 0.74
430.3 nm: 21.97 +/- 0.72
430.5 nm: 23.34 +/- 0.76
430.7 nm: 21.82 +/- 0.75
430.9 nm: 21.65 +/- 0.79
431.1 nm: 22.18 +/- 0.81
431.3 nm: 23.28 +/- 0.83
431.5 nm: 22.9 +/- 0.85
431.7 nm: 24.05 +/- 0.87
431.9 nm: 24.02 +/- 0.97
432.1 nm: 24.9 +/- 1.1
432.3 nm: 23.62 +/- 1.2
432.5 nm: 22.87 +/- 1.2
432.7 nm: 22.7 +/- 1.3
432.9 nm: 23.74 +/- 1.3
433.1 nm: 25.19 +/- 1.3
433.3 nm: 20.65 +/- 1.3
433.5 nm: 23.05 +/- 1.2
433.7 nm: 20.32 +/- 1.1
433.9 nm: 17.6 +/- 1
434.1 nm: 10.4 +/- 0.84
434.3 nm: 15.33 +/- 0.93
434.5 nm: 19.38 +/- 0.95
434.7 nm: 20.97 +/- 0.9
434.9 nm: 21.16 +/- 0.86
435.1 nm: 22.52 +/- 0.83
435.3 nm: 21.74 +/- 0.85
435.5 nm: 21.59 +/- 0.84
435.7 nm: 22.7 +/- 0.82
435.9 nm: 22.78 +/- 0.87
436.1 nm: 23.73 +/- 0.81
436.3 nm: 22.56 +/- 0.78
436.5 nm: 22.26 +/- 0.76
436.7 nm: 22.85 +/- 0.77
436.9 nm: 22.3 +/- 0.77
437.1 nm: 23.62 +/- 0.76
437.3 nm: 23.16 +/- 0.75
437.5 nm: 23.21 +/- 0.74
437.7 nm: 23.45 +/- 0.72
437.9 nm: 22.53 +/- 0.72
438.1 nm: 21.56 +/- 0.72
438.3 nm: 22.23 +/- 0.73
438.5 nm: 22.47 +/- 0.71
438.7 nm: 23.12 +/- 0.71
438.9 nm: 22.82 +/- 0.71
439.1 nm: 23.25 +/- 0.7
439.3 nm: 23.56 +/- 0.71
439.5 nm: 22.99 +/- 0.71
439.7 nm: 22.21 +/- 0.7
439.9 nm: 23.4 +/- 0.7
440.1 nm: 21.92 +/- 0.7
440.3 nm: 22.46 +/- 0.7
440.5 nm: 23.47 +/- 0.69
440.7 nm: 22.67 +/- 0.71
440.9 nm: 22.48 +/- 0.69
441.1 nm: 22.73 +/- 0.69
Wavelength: 430.9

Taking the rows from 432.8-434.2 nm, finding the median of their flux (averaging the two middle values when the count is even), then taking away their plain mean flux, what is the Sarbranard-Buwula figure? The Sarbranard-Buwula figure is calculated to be 0.51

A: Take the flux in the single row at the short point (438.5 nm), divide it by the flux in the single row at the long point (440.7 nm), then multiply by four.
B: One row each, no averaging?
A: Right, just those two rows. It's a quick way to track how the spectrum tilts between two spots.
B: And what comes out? 4.0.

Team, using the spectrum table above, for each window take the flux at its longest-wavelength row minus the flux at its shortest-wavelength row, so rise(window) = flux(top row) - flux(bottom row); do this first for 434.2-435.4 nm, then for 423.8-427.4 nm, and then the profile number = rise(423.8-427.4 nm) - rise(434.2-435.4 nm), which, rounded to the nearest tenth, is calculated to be -6.8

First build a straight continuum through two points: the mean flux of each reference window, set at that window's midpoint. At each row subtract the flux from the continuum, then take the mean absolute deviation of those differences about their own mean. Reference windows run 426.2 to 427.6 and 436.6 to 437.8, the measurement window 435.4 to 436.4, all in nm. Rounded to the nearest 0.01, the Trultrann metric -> 0.48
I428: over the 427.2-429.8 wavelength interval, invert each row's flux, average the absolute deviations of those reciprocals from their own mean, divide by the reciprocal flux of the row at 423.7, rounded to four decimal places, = 0.0283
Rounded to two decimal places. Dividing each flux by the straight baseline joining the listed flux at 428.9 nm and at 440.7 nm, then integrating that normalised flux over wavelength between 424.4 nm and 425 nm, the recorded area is 0.63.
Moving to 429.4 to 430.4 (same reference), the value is 0.99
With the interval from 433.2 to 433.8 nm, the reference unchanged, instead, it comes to 0.57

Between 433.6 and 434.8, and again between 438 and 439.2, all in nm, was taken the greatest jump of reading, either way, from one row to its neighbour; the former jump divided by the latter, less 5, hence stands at 5.7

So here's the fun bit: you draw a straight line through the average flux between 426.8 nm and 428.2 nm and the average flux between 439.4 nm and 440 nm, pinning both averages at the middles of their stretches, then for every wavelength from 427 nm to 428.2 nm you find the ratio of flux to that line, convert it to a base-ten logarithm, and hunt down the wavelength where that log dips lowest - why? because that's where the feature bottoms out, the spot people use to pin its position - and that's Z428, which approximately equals 427.9 nm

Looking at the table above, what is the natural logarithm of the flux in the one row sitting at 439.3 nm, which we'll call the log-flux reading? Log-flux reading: 3.16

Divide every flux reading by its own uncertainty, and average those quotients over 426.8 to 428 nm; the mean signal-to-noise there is 32.1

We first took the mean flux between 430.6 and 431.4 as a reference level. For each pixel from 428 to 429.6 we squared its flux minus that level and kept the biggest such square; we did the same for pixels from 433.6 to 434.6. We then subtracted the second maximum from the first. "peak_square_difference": -136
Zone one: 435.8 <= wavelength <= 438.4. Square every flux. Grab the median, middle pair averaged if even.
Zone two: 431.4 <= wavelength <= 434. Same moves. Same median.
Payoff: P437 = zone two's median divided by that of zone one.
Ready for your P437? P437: 1.02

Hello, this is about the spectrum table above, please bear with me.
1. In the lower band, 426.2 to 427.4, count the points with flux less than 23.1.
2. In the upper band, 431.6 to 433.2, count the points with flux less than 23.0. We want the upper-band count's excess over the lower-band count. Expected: 0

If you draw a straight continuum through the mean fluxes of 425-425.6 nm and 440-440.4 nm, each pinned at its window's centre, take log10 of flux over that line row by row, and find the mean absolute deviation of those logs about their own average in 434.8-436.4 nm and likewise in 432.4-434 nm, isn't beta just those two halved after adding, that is 0.0253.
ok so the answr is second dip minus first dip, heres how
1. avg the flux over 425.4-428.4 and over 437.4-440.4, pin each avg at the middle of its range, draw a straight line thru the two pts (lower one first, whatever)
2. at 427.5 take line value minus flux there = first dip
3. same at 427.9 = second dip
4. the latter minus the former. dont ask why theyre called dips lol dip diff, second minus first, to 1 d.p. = 0.9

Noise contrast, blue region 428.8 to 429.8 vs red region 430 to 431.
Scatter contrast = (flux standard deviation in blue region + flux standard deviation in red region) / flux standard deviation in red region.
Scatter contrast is 2.37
